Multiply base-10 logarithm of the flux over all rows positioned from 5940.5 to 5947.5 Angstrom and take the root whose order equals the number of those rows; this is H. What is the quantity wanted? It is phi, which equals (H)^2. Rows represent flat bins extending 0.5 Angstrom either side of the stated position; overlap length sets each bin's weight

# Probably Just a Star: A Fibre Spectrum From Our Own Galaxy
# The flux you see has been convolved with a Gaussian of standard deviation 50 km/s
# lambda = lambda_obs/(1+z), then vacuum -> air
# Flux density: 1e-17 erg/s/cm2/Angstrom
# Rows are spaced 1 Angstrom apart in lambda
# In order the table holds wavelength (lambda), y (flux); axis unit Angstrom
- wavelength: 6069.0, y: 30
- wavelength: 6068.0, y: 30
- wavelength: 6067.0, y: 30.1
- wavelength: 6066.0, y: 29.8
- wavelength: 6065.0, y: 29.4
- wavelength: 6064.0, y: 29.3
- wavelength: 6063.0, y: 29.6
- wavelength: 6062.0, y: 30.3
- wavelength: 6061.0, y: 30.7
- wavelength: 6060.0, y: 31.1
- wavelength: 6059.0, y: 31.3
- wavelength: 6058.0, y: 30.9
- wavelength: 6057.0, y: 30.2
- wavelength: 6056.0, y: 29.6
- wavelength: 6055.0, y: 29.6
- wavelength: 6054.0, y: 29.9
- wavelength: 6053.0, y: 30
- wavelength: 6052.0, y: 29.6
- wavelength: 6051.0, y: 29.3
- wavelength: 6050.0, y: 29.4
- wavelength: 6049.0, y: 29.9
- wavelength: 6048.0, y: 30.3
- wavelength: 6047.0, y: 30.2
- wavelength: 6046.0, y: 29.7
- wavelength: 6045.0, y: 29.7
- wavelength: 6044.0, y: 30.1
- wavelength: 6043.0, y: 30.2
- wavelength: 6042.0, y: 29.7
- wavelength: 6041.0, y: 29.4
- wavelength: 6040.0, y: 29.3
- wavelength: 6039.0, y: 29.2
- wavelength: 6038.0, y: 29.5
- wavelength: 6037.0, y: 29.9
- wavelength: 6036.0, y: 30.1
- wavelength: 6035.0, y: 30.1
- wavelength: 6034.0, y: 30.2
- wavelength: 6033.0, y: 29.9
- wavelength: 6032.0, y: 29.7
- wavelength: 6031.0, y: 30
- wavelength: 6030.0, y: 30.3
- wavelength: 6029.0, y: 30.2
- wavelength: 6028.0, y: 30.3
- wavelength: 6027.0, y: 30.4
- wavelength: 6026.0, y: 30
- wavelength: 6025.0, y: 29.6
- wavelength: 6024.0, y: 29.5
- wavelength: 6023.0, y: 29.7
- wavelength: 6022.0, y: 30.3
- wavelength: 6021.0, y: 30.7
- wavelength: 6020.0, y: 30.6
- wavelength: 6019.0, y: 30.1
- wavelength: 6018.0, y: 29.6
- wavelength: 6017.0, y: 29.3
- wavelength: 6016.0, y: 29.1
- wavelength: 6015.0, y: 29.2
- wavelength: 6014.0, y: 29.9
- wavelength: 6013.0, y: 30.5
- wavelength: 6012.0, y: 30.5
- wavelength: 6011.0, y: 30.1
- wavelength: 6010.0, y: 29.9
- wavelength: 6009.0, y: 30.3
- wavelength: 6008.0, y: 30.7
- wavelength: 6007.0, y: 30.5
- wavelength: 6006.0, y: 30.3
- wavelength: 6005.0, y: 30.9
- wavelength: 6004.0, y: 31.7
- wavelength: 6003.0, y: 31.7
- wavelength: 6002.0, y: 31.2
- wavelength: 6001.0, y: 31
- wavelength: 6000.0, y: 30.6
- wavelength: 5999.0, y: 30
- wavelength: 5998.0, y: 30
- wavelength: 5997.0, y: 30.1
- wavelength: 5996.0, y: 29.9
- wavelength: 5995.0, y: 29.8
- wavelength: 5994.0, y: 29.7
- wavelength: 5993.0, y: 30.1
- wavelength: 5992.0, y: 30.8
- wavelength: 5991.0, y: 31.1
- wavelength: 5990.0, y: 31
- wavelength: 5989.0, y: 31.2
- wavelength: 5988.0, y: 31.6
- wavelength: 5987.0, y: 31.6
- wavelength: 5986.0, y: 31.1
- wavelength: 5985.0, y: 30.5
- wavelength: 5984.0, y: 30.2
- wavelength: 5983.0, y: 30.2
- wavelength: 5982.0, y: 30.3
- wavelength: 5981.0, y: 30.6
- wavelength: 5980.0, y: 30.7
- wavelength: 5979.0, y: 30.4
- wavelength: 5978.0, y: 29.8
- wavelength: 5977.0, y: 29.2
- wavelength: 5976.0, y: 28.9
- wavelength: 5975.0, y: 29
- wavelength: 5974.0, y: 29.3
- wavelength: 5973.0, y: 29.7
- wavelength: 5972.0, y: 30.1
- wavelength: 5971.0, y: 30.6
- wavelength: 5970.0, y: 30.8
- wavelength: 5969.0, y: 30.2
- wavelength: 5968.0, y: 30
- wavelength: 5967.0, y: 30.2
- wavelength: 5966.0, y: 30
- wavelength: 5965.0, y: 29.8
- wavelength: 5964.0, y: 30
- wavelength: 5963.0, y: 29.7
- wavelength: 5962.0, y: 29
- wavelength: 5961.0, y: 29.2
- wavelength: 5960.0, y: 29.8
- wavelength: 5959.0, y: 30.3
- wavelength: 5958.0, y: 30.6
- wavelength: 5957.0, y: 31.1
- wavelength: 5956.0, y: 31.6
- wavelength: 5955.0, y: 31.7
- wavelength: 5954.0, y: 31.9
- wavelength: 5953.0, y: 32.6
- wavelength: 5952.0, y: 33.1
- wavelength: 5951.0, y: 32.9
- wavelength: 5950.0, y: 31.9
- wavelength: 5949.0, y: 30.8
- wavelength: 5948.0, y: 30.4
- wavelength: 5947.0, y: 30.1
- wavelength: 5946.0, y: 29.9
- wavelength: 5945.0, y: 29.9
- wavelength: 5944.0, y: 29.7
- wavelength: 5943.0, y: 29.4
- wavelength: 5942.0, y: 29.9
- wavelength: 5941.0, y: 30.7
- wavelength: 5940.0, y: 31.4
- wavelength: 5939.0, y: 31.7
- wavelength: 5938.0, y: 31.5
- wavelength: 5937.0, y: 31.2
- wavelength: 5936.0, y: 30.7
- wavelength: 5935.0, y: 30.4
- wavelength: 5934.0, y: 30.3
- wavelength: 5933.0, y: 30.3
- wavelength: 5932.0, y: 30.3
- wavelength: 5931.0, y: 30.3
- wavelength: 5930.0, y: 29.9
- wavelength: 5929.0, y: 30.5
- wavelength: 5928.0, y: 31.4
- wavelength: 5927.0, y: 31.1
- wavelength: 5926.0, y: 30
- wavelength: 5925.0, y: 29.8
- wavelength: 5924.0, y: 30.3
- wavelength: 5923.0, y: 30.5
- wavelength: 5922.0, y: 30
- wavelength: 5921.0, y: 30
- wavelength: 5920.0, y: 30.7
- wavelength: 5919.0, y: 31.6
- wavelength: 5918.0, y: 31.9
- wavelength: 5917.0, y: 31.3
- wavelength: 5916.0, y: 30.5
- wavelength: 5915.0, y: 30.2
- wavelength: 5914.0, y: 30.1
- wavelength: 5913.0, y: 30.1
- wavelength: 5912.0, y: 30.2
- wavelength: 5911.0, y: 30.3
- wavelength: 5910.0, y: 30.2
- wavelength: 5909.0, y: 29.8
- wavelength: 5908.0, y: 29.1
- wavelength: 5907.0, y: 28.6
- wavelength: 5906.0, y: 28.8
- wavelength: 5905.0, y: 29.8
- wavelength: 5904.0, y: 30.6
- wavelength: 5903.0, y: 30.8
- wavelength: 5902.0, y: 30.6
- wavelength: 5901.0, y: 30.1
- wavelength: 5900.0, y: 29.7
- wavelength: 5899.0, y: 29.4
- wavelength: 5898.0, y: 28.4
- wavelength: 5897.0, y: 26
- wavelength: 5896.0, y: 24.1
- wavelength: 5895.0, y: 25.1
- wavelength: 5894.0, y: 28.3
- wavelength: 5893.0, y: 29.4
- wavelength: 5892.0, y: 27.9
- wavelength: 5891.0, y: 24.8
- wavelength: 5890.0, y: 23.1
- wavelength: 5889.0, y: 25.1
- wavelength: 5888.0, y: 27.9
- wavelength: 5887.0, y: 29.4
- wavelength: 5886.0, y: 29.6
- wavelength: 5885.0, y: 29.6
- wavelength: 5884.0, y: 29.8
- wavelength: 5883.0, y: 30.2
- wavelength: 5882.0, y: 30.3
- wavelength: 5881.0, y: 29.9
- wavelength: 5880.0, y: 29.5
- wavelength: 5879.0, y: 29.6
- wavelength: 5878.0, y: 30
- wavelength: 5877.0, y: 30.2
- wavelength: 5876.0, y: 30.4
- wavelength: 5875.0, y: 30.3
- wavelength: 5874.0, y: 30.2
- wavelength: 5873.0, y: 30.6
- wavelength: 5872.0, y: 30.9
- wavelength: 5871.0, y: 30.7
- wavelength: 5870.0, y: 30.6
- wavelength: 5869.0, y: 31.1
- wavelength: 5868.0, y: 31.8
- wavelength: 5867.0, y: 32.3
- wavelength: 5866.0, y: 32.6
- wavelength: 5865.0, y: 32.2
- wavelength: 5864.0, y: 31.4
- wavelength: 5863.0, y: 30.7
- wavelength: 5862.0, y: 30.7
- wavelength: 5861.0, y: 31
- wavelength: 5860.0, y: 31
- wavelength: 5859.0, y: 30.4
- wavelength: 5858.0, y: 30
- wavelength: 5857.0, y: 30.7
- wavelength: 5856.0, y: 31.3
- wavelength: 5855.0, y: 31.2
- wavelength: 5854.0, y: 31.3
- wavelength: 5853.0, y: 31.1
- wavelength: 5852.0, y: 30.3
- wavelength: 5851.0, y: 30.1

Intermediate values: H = 1.48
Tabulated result 2.18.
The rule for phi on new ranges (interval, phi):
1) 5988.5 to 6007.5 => 2.21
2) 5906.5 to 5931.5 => 2.20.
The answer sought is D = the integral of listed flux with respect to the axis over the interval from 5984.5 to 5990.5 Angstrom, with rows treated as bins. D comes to 187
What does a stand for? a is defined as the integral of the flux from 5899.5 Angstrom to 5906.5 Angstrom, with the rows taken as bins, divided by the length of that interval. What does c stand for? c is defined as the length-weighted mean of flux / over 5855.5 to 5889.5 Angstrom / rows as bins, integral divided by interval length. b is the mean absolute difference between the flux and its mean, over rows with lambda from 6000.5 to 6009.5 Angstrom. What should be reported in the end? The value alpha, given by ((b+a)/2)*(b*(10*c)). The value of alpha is 1965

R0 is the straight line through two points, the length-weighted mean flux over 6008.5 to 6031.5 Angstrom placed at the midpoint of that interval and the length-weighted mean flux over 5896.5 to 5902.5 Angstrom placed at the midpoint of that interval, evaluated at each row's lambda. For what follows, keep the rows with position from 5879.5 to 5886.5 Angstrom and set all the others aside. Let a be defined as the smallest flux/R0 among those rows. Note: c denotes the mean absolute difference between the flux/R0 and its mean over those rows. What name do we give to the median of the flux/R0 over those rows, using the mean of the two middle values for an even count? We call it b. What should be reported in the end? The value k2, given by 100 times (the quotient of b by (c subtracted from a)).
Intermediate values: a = 1.02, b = 1.03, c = 0.009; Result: 102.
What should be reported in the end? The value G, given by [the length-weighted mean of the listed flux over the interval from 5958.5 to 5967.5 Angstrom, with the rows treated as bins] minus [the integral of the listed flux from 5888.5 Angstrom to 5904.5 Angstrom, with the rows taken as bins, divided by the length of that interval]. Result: 2.1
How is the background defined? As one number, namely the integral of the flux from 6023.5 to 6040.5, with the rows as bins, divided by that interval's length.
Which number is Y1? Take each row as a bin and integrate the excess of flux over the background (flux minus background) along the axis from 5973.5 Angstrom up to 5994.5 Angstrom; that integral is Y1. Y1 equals 10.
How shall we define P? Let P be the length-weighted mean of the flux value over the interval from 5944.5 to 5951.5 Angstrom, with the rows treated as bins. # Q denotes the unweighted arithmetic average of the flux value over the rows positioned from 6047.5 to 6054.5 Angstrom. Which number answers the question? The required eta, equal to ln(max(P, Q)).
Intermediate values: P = 30.8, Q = 29.77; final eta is 3.43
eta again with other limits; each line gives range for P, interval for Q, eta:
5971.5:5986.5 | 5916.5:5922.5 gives 3.43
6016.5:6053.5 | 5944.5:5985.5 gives 3.41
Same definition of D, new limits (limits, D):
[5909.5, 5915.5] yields 181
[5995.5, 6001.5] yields 182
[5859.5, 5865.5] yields 187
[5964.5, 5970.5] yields 181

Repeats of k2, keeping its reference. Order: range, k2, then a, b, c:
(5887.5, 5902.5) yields 133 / 0.80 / 0.96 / 0.072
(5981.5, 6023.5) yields 107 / 0.97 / 1.02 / 0.018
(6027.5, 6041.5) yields 104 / 0.97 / 0.99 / 0.011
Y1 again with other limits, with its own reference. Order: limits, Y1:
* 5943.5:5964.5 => 18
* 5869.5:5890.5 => -10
